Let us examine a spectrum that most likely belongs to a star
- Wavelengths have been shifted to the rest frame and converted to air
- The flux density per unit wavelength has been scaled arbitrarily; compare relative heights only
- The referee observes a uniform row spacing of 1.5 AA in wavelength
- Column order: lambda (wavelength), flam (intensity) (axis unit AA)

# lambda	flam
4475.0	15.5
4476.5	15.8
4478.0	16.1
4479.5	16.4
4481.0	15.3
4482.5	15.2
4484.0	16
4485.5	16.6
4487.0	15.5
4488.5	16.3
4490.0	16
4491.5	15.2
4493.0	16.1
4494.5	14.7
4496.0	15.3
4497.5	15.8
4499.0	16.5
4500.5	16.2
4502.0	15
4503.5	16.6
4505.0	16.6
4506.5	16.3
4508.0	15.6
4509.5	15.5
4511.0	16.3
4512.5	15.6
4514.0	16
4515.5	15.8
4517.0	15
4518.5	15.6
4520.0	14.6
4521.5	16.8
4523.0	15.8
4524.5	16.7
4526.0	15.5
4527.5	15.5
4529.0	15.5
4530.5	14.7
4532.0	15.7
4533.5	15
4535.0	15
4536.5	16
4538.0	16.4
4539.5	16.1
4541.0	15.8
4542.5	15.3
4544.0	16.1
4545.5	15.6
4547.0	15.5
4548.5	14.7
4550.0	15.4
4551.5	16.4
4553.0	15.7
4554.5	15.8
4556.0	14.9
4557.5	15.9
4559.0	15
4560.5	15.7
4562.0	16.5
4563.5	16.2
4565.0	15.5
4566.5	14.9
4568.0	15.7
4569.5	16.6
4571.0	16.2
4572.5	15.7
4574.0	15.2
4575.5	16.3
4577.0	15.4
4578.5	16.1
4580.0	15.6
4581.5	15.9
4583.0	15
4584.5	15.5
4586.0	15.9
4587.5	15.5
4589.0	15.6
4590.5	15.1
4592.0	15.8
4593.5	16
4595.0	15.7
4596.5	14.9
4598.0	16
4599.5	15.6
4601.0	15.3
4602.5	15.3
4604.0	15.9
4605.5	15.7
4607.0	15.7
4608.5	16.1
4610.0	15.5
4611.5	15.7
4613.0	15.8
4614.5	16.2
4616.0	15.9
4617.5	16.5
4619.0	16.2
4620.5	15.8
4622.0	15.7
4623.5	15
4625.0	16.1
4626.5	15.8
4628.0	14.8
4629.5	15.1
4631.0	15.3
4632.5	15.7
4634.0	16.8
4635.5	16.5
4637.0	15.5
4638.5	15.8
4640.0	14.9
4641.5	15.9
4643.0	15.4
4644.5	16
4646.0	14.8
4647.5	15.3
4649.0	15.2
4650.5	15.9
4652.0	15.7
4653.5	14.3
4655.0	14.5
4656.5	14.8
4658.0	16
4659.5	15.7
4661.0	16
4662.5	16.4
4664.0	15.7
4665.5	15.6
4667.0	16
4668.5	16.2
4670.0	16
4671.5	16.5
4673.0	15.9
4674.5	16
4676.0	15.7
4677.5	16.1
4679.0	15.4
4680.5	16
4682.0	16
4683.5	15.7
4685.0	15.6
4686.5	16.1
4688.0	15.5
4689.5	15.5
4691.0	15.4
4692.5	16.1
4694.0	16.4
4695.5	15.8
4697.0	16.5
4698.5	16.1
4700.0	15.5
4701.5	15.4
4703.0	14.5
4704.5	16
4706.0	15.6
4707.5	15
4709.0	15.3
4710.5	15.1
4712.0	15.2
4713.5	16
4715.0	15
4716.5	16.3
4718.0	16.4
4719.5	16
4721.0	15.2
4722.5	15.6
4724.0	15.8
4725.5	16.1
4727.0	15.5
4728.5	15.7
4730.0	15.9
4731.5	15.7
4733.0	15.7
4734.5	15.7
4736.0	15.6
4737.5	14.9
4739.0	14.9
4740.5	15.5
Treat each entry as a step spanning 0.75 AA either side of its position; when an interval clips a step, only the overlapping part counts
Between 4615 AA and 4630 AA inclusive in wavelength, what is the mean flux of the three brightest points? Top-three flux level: 16.3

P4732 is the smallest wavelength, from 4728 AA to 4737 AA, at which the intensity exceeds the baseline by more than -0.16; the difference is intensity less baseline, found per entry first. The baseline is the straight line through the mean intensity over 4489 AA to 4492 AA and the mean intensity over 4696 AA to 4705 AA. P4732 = 4728.5 AA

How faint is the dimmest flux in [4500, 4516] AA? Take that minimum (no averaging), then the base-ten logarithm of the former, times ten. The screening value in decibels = 11.8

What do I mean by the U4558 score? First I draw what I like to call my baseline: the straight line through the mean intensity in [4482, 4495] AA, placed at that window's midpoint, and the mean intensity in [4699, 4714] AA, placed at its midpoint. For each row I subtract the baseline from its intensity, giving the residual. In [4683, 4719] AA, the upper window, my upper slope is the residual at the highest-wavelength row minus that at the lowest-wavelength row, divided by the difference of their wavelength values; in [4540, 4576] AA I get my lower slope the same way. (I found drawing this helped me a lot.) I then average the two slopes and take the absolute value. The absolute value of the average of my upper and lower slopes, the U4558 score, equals 0.019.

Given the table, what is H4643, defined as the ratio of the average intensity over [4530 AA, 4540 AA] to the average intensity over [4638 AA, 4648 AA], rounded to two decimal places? 1.01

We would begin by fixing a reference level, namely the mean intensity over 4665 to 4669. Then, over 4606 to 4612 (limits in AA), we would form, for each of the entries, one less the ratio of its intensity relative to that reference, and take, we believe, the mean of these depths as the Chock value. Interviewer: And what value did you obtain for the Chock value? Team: 0.012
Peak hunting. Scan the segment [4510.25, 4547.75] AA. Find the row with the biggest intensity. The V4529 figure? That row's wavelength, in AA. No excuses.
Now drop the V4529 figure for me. 4521.5 AA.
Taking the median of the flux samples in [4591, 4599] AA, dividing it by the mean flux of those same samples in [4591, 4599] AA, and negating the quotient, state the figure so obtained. -1.01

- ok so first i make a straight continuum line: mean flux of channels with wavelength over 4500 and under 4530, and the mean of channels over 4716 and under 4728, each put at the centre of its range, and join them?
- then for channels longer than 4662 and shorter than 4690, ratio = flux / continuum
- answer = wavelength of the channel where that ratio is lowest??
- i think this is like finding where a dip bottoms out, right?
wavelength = 4679.0 AA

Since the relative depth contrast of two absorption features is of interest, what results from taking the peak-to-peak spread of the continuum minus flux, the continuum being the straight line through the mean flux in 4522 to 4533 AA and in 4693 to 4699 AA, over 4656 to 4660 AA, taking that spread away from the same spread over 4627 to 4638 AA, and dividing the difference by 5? 0.16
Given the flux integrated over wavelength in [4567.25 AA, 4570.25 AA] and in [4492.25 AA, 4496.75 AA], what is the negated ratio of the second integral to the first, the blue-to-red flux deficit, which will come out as -1.4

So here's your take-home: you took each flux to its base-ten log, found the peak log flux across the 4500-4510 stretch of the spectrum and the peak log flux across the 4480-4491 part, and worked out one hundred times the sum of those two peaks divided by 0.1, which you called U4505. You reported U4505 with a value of 2440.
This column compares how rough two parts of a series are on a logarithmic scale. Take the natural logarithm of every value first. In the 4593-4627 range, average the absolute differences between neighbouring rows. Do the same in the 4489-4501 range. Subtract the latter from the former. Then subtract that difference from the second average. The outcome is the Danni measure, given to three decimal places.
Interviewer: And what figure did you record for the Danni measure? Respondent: 0.069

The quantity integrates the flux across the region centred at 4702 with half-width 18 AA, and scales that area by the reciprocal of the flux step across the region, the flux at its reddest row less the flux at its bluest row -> 1411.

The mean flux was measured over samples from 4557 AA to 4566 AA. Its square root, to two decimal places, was 3.97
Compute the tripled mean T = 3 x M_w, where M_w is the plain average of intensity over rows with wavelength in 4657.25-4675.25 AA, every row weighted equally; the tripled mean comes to 48.0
